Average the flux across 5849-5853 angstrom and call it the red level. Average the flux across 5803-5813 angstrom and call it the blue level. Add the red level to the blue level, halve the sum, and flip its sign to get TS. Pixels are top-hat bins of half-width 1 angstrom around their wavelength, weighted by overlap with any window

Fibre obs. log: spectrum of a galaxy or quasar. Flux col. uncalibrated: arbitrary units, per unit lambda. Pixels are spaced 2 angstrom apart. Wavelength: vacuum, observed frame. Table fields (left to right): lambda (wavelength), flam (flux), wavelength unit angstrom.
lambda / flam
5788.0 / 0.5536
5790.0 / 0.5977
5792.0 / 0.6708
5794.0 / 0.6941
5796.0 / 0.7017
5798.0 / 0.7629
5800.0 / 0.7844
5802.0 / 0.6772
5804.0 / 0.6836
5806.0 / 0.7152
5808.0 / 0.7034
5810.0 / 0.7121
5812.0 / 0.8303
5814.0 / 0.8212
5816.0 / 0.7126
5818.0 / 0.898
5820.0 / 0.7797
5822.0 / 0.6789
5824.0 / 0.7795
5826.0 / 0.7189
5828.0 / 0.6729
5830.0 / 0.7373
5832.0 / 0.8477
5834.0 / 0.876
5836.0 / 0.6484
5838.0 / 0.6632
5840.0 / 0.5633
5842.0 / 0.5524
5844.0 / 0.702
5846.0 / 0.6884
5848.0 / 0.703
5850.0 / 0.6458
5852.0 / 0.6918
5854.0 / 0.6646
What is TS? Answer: -0.699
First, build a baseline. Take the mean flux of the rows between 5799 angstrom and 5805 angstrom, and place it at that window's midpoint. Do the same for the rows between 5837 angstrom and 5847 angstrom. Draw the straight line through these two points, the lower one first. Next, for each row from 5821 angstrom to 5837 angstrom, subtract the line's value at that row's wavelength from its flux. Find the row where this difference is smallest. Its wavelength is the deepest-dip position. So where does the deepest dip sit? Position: 5836.0 angstrom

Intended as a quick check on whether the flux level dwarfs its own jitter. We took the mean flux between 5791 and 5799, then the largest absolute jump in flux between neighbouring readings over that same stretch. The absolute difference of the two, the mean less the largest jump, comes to 0.65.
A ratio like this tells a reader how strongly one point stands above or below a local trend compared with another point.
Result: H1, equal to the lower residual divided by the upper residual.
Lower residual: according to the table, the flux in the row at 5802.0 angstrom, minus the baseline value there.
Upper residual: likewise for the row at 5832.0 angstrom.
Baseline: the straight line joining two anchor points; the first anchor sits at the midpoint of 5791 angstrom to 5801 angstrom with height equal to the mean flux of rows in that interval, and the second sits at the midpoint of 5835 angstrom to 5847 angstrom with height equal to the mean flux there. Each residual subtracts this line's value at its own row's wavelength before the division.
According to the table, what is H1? -0.18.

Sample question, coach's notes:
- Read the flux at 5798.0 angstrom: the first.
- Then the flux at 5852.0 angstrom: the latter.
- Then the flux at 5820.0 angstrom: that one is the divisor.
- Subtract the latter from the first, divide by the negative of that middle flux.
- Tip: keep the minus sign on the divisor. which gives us -0.09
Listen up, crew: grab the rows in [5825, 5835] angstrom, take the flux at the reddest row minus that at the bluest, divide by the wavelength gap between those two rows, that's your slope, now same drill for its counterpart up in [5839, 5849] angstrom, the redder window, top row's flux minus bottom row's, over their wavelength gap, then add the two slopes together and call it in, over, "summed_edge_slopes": 0.037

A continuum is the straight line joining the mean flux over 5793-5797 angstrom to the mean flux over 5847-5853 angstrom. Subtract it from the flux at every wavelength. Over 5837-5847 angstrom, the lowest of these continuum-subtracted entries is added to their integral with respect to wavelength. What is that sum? -0.6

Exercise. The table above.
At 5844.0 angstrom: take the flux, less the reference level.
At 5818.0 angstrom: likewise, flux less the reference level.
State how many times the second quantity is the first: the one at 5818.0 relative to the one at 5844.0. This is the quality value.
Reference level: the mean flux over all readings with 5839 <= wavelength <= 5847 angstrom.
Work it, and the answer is 3.60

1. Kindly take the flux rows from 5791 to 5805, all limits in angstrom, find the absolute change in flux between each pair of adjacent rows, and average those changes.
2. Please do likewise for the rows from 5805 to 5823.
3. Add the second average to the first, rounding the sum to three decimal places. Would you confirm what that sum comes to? 0.120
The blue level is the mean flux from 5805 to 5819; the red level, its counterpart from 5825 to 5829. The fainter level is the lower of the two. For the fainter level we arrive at 0.696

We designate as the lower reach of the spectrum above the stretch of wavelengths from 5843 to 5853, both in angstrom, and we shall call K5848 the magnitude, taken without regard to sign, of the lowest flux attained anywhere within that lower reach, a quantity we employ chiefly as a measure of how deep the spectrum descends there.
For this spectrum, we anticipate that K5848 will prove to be 0.65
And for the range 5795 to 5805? 0.68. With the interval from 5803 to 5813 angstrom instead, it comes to 0.68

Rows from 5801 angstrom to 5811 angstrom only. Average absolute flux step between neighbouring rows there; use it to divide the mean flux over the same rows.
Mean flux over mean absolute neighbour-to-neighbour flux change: 47.7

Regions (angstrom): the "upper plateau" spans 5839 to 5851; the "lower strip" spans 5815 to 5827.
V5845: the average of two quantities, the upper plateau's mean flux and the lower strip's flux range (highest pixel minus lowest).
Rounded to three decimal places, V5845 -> 0.431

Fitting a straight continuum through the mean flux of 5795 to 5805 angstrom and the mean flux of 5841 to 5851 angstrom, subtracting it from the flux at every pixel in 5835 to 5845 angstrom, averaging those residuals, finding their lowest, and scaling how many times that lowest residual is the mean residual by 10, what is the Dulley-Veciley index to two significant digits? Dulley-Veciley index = 27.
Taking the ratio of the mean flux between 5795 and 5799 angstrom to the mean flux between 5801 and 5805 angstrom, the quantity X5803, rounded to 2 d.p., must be 1.08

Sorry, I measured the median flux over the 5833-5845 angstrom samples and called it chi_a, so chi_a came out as 0.66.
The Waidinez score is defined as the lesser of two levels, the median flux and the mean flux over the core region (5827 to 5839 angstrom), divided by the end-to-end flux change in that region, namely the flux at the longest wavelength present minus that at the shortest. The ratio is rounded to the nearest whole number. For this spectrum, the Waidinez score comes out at -73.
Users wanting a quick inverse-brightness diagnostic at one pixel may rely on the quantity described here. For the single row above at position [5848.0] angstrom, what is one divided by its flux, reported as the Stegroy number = 1.42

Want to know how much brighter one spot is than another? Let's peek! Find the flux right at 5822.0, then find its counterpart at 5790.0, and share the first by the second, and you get 1.1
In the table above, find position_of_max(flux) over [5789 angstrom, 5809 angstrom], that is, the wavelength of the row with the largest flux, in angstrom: 5800.0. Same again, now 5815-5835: 5818.0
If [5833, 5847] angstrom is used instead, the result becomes 5834.0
